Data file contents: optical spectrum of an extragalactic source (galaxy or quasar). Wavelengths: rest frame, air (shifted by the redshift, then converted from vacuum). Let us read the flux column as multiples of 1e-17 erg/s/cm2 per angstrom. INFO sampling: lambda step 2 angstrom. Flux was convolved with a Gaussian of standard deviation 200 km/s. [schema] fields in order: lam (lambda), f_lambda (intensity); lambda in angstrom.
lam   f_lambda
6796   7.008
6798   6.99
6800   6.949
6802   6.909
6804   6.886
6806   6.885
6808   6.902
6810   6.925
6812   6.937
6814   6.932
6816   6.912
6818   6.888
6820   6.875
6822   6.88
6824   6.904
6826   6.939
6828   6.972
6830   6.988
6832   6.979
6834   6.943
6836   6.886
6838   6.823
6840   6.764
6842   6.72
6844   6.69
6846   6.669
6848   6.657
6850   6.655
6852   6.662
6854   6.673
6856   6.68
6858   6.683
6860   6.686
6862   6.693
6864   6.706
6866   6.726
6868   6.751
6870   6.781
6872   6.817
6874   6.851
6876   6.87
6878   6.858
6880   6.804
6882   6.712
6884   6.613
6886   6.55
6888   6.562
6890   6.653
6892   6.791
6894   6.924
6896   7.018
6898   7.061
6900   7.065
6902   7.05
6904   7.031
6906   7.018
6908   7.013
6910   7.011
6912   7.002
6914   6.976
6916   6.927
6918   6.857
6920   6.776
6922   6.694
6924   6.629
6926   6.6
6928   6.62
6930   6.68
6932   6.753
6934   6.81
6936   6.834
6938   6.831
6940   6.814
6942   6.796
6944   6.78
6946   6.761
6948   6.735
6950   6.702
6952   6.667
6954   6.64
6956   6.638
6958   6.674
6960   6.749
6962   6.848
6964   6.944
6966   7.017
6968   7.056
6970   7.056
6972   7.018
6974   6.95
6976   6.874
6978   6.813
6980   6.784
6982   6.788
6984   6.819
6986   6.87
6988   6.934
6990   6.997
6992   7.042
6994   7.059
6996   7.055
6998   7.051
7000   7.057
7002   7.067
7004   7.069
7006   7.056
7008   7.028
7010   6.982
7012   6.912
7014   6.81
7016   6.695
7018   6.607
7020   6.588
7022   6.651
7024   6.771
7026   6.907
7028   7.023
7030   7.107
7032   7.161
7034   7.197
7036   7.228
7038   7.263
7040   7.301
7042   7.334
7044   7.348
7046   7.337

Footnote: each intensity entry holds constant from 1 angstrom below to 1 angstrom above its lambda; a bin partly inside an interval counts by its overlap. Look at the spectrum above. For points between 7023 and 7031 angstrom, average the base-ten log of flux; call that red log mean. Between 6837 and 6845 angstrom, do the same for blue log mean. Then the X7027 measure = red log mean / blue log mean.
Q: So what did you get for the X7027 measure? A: 1.015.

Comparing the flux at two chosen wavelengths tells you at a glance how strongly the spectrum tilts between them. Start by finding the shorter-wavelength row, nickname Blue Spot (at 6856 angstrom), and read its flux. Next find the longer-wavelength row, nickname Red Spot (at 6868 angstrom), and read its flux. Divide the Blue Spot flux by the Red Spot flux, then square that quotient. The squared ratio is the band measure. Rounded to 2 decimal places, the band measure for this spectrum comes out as 0.98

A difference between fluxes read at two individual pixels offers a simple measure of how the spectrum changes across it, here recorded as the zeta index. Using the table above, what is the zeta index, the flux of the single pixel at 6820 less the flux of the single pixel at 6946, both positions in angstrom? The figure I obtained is 0.11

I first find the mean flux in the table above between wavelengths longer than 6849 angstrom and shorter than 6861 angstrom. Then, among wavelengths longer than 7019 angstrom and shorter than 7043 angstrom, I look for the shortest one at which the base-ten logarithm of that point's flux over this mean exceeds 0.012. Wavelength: 7026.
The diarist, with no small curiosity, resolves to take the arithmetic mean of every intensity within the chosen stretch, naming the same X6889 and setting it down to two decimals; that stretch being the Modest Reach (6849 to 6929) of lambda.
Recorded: 6.80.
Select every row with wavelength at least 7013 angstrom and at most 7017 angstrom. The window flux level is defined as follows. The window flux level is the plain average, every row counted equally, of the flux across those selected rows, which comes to 6.75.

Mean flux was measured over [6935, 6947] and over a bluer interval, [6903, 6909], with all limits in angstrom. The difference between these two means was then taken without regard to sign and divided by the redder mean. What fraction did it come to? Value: 0.0320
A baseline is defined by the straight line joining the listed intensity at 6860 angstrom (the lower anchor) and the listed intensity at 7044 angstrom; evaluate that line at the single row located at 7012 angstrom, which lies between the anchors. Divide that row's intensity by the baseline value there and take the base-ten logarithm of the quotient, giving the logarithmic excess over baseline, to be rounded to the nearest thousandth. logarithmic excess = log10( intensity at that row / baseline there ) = -0.020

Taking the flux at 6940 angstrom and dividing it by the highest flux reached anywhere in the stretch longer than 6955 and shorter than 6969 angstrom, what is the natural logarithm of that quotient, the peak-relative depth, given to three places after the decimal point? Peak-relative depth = -0.035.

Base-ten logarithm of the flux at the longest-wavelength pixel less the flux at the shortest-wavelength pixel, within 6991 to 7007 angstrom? -1.9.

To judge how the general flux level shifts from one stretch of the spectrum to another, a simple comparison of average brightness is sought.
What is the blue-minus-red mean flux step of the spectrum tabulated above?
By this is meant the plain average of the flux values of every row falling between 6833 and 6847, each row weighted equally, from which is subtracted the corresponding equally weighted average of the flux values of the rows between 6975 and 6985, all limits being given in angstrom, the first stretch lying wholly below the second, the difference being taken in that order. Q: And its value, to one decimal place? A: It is 0.0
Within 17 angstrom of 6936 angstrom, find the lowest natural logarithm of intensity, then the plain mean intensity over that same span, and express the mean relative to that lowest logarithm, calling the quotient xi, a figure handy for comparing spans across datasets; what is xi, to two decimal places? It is 3.57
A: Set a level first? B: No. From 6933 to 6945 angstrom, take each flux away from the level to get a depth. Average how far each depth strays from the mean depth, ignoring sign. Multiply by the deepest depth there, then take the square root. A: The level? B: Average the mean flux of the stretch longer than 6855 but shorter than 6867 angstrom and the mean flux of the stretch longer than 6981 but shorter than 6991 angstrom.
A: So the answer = 0.012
